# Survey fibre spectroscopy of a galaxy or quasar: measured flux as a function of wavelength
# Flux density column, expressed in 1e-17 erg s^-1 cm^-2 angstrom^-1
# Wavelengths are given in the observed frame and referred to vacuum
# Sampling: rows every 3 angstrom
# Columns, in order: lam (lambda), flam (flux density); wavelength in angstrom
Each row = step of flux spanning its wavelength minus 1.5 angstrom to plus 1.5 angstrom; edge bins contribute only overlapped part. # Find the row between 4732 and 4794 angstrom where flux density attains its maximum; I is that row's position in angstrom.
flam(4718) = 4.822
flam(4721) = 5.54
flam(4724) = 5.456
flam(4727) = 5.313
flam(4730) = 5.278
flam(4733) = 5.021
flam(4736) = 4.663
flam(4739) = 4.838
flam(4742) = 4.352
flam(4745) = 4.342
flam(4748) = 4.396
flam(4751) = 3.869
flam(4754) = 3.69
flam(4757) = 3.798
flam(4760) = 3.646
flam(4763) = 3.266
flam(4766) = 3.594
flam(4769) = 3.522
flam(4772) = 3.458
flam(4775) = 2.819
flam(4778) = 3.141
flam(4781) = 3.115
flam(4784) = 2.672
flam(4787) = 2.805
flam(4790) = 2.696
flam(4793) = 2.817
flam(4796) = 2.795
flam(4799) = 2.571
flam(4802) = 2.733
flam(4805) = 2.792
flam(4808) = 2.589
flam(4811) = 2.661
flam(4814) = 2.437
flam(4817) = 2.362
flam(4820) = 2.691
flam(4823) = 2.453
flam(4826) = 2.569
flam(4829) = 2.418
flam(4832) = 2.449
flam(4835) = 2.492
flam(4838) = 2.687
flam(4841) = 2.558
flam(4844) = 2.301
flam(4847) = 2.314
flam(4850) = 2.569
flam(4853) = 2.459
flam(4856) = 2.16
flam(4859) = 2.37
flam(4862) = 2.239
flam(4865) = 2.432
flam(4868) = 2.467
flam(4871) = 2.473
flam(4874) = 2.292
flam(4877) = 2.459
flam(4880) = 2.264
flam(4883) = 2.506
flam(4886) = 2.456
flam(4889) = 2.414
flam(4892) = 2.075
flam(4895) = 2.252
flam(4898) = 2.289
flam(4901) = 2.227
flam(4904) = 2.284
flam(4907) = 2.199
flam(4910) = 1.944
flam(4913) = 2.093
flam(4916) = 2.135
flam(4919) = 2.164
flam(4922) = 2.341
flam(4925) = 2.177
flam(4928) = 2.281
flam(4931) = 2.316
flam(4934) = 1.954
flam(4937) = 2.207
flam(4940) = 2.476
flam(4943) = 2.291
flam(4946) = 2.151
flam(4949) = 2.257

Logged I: 4733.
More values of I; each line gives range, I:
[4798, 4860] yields 4805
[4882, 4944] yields 4883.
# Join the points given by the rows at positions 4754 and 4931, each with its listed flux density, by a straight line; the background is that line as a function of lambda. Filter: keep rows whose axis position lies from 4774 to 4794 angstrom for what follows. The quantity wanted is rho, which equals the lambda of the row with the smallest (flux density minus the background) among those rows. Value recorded 4784 angstrom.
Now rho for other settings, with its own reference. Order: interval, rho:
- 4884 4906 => 4892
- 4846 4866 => 4856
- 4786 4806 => 4799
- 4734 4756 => 4754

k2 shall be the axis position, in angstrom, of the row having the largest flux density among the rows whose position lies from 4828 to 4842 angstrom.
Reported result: 4838 angstrom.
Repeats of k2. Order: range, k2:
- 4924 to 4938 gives 4931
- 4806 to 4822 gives 4820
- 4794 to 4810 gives 4796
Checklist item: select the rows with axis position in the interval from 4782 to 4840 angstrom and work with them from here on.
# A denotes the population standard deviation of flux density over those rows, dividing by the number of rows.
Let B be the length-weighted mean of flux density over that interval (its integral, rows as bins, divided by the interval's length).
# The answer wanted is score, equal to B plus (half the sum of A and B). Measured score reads 4.0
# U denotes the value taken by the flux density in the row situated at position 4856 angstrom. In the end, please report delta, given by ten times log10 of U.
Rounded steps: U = 2.16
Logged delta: 3.3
